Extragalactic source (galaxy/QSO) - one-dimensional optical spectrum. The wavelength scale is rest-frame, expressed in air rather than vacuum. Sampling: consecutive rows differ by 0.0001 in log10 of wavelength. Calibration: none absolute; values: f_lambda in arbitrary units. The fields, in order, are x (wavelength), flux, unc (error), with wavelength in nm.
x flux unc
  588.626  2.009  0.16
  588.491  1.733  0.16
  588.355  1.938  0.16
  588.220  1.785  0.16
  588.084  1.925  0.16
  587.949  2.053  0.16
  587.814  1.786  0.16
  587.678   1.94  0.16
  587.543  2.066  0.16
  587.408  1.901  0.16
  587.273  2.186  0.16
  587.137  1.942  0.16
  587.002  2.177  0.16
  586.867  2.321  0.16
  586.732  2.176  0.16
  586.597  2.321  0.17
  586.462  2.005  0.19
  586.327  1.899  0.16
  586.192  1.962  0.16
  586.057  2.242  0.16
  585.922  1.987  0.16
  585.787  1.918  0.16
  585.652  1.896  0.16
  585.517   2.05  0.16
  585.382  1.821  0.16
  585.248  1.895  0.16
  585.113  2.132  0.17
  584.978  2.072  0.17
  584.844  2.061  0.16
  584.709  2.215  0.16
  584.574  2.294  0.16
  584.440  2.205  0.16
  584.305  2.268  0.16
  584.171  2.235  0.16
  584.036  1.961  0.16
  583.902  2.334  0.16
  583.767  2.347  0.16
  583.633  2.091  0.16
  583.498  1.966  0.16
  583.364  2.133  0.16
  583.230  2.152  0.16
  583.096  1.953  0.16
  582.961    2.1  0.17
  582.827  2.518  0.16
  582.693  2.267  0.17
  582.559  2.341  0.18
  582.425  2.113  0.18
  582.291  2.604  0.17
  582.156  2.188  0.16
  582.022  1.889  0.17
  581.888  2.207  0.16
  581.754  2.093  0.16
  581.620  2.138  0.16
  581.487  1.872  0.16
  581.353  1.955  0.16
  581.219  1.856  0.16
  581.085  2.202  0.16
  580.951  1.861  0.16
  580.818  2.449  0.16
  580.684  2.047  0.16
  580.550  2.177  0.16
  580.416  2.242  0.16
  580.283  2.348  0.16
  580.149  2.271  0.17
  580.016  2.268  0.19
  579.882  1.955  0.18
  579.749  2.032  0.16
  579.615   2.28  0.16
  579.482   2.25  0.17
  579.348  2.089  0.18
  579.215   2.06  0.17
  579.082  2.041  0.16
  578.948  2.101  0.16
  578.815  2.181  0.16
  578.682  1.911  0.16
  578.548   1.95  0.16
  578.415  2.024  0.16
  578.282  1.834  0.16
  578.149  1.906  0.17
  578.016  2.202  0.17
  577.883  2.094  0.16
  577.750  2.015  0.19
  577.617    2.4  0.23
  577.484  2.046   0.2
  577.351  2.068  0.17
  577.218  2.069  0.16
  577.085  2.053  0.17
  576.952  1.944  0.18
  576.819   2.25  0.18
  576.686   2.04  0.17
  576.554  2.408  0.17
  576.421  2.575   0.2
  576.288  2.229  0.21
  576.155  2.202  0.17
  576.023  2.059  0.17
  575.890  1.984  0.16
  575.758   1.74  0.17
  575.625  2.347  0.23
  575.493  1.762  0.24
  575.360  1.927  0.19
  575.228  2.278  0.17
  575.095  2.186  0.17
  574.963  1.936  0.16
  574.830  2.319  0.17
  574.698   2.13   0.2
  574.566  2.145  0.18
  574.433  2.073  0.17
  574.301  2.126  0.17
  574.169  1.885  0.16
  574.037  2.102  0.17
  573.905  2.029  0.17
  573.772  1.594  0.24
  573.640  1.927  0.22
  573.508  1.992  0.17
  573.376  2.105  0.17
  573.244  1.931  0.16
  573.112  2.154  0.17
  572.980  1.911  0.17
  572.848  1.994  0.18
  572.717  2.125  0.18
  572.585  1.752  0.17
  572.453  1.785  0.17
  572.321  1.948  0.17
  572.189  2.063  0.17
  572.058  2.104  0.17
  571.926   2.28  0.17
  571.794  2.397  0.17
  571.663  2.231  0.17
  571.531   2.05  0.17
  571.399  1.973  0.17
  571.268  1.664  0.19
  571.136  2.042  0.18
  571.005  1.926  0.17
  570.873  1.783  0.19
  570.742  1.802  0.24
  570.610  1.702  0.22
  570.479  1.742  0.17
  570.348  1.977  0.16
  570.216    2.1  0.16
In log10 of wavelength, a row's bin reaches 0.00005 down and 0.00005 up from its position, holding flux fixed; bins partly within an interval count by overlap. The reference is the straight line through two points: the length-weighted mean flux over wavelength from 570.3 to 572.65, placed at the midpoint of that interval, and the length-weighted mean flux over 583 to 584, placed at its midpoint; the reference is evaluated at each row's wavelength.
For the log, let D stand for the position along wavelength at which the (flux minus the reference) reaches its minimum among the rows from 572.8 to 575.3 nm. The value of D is 573.772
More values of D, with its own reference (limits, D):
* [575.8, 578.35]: 578.282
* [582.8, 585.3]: 585.248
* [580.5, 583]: 581.219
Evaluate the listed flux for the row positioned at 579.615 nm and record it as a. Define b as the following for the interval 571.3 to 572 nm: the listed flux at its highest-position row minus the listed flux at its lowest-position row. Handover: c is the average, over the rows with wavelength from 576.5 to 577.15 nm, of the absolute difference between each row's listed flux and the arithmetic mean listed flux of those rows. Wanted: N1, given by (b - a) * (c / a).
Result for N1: -0.13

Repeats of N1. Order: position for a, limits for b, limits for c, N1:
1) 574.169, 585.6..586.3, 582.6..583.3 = -0.15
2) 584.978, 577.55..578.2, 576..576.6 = -0.20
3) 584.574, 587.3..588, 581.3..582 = -0.10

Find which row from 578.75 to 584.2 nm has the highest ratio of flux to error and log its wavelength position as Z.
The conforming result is 582.827 nm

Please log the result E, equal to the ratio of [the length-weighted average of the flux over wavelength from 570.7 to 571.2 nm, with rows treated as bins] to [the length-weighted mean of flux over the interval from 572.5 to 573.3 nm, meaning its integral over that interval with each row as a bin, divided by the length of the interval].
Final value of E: 0.96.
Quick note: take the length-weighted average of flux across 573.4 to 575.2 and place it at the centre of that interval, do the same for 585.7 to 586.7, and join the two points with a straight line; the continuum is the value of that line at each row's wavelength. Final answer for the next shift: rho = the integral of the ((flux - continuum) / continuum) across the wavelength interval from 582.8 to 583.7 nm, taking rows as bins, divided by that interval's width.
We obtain 0.032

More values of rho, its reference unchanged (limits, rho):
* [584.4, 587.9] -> 0.003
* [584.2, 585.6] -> 0.027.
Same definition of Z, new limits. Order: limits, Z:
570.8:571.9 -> 571.794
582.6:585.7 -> 582.827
